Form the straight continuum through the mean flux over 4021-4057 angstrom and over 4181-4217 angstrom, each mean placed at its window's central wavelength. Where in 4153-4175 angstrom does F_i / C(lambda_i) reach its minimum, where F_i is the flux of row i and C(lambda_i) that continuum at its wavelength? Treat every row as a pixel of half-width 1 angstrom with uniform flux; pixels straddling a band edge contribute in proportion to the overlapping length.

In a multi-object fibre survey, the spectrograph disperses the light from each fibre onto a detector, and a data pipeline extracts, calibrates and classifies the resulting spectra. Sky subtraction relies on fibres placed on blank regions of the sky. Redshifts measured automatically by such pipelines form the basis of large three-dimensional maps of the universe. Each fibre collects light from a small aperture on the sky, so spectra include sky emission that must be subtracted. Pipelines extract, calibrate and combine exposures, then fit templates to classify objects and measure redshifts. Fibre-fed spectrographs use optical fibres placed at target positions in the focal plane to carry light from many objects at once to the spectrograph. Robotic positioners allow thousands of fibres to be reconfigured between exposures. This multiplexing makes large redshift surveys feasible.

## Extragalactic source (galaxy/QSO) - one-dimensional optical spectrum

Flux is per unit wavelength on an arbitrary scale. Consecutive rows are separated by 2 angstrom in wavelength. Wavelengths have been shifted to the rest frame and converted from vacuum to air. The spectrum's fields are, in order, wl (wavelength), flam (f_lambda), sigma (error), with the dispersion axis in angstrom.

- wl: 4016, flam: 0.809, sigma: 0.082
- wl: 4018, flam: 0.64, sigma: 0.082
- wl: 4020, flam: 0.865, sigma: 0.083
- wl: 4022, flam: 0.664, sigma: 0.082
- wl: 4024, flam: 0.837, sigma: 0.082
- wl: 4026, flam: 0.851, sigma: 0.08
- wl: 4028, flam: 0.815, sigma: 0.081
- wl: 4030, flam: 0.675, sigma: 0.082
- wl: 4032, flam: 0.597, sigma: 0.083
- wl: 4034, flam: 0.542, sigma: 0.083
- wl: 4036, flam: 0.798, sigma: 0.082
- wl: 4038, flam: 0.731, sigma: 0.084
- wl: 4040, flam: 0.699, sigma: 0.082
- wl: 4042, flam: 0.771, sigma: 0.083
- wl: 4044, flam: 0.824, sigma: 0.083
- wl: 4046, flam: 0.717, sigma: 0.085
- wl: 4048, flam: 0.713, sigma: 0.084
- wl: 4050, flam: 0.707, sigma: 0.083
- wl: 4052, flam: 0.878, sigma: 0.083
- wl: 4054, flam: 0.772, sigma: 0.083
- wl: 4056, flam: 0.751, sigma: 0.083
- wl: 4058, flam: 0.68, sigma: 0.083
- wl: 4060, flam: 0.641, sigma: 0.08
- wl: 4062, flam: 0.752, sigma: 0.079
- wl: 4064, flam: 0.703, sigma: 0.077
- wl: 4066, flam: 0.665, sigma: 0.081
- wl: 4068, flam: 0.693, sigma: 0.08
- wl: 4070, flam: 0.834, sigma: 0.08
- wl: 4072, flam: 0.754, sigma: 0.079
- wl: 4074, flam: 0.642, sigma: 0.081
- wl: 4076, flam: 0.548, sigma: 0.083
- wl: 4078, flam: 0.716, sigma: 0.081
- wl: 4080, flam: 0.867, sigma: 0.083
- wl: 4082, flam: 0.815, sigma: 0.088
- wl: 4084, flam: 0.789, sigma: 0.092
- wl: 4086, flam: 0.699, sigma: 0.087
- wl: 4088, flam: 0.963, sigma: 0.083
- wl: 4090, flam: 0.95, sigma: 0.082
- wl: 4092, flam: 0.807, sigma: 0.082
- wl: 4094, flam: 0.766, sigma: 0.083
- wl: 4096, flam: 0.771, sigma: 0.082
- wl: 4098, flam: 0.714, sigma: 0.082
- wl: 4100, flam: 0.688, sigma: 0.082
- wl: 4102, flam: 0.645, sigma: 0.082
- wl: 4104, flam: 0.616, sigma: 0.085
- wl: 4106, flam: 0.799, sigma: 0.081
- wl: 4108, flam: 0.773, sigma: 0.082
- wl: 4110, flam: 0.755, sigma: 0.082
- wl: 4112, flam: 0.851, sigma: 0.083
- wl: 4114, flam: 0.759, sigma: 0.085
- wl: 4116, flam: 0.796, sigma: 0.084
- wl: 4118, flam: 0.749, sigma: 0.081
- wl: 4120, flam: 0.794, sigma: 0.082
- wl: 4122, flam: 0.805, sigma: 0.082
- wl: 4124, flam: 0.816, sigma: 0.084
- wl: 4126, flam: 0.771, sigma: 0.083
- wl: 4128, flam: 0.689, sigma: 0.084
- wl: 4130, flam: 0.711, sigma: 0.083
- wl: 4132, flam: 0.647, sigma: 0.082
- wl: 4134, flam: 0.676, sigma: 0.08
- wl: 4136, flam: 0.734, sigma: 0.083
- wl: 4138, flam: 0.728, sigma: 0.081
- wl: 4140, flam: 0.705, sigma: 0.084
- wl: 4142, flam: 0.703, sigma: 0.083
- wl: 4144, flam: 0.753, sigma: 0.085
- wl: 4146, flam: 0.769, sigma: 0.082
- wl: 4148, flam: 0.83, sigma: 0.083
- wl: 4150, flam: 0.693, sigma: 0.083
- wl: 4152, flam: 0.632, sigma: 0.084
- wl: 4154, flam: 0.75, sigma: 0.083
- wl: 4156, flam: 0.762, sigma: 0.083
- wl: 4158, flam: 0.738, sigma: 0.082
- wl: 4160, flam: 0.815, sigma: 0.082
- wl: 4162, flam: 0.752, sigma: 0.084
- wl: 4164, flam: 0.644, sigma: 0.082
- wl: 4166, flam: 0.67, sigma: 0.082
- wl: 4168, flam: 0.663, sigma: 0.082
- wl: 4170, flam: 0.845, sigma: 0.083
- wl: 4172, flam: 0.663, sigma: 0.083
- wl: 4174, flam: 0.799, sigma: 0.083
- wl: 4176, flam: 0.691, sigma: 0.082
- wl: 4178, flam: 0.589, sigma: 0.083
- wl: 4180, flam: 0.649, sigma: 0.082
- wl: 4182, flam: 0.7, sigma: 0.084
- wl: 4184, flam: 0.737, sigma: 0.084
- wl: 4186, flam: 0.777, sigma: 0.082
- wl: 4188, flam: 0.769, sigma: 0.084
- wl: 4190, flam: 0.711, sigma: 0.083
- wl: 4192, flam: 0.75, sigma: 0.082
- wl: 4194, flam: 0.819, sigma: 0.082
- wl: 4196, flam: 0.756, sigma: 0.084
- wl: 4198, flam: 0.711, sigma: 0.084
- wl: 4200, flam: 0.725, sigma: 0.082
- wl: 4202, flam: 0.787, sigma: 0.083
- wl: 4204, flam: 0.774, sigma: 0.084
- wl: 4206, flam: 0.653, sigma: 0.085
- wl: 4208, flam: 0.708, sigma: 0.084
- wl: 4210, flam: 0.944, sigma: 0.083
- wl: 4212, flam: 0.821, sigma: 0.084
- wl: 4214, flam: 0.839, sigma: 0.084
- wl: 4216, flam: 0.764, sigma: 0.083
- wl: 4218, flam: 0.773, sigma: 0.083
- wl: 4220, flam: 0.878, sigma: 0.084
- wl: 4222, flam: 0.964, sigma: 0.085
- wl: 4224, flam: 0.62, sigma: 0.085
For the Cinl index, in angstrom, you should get 4164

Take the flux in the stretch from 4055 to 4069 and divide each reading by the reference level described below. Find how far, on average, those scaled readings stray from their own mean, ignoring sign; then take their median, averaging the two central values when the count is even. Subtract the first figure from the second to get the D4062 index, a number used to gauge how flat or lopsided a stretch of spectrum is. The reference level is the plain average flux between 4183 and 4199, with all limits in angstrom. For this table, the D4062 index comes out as 0.88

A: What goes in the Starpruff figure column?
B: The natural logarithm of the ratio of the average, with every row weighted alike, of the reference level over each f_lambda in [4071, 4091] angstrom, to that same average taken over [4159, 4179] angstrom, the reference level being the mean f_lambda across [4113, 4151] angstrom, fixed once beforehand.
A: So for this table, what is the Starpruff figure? -0.07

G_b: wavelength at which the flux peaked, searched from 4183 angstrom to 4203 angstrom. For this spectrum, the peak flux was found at 4194 angstrom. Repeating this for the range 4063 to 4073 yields 4070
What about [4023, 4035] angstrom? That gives 4026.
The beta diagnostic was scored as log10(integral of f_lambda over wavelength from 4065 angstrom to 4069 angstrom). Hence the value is 0.43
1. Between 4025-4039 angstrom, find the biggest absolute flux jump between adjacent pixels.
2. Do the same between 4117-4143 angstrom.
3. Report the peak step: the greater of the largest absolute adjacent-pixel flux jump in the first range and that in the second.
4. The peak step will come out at 0.256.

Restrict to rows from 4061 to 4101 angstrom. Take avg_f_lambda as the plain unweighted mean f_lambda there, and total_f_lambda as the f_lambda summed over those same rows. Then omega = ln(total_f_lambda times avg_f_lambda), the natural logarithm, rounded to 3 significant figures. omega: 2.44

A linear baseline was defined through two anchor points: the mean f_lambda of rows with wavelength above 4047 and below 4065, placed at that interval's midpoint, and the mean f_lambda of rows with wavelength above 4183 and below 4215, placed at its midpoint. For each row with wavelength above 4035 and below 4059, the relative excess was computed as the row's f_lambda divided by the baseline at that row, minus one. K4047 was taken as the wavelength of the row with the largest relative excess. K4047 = 4052 angstrom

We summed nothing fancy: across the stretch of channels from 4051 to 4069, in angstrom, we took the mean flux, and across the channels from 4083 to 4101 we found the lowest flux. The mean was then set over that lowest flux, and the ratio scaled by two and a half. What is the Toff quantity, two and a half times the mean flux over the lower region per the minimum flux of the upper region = 2.64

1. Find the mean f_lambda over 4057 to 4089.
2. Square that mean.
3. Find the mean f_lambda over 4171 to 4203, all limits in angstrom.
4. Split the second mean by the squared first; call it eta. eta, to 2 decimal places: 1.35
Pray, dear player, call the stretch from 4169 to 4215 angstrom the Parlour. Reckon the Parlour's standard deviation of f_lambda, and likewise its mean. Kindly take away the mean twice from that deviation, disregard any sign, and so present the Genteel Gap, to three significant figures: 1.42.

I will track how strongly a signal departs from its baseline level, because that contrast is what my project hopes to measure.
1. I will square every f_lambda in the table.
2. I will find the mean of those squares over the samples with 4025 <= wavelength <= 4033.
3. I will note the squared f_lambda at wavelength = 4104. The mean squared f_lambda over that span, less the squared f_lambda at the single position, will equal 0.17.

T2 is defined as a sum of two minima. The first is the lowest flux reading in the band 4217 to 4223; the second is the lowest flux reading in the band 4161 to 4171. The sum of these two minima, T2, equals 1.42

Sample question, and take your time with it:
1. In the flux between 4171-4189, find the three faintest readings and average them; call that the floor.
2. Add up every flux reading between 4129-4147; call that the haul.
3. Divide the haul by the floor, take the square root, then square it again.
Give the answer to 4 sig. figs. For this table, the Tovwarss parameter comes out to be 10.14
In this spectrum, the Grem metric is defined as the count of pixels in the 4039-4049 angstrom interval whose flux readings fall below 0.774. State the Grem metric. 4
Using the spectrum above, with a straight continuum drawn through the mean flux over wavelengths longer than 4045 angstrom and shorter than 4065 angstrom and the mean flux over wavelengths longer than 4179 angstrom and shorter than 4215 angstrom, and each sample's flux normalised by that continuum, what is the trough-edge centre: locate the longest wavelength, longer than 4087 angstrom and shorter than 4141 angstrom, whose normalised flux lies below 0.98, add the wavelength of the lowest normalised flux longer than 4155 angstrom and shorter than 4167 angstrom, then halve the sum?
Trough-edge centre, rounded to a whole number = 4152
